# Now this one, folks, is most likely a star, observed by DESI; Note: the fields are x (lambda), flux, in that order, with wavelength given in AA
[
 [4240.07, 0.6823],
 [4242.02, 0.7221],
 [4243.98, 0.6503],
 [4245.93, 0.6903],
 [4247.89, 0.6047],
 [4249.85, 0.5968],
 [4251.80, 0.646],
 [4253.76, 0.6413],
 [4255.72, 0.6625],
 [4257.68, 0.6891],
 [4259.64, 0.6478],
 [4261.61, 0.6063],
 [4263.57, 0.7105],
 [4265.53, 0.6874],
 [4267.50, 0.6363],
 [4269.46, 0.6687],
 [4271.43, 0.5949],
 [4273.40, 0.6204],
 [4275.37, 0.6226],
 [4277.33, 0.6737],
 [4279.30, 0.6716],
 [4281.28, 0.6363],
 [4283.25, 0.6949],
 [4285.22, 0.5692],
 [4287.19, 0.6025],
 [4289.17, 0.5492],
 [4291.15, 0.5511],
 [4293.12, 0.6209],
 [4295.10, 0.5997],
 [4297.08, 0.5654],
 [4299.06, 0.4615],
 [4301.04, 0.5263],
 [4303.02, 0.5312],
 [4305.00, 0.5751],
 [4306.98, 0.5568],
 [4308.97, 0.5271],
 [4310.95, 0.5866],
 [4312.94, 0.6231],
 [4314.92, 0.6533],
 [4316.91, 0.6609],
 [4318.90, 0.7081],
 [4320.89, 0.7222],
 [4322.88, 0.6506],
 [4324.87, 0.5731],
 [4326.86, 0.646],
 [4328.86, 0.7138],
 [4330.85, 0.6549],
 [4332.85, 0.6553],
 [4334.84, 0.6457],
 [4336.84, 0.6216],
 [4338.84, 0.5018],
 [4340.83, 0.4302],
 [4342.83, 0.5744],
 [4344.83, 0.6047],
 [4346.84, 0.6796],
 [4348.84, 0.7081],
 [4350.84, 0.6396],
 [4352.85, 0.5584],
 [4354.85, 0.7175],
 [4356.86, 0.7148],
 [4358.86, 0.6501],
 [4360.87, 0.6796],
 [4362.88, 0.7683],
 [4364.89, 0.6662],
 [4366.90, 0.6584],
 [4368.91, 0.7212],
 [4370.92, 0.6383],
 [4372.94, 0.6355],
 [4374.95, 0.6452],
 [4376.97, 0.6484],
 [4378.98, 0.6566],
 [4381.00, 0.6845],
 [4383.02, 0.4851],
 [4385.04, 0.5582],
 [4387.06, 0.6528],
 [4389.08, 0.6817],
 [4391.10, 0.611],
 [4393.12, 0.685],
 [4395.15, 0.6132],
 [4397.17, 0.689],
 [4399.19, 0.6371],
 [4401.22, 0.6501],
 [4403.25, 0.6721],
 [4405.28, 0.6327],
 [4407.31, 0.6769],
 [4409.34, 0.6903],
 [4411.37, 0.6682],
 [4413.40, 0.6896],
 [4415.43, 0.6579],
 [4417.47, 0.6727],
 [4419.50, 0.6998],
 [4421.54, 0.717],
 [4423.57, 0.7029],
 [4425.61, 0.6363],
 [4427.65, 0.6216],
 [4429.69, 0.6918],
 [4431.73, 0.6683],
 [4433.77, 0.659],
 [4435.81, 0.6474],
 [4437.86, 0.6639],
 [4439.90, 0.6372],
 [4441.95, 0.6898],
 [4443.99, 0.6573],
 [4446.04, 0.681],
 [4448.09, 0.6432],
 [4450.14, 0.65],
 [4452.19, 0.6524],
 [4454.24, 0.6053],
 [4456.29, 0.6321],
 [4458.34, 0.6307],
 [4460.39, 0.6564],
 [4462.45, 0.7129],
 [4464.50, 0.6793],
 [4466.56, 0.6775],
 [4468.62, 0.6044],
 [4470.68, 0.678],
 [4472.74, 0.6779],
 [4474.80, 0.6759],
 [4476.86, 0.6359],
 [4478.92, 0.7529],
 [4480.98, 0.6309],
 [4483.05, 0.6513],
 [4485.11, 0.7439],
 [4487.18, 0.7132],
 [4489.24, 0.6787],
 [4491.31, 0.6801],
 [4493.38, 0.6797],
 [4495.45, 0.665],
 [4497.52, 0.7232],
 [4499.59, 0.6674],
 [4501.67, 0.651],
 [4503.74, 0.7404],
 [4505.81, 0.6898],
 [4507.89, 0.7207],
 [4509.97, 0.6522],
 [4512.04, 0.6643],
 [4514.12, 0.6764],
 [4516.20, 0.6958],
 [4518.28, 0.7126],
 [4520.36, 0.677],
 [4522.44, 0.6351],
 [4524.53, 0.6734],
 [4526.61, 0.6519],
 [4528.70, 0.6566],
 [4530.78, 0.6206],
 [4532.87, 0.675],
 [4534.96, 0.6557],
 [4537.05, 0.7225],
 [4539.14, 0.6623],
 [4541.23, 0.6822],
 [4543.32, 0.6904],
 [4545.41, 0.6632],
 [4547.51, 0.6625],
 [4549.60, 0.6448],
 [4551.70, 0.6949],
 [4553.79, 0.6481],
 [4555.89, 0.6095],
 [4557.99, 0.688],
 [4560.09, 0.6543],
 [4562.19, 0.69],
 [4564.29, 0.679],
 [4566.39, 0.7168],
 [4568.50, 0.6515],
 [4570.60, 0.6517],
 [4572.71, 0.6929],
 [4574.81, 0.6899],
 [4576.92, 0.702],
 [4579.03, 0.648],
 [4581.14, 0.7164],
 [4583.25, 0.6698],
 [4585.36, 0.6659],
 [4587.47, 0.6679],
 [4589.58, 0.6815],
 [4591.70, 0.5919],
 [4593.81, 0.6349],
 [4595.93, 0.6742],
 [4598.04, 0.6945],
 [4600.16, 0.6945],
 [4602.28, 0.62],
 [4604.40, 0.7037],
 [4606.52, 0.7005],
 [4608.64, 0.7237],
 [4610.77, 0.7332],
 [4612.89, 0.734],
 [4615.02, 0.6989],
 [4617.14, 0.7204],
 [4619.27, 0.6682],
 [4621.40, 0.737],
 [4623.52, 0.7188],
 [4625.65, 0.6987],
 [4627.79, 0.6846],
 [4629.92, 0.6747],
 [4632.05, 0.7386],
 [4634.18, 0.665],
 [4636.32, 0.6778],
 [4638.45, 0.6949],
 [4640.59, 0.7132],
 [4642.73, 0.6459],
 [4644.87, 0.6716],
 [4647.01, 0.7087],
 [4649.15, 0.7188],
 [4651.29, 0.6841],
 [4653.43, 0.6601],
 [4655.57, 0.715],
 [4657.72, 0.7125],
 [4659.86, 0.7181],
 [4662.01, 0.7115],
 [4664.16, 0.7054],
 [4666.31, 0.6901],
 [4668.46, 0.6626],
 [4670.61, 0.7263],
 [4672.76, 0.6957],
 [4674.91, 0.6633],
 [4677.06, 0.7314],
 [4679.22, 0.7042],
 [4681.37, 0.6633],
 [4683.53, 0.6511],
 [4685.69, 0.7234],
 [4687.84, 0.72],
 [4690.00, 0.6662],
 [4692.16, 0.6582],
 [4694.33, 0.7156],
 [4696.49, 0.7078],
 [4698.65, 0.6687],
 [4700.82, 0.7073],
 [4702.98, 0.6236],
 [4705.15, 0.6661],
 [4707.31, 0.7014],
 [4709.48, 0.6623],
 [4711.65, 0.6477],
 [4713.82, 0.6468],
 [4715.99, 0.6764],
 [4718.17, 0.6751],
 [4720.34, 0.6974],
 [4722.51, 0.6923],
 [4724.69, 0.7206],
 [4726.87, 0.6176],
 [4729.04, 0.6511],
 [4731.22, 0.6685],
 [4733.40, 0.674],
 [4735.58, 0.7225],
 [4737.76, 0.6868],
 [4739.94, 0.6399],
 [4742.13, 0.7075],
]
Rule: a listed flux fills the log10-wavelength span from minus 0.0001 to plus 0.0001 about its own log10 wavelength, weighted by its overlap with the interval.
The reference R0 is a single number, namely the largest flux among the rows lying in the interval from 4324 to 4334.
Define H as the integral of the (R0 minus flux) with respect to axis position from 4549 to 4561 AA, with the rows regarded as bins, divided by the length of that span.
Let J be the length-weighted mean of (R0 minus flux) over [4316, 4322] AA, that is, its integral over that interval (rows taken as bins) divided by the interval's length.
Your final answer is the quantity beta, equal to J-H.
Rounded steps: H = 0.057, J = 0.017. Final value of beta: -0.04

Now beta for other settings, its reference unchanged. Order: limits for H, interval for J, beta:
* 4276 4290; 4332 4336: -0.02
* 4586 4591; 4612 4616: -0.05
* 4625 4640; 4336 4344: 0.16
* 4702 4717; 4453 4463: 0.02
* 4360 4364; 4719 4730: 0.05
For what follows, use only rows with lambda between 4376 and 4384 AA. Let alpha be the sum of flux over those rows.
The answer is 2.47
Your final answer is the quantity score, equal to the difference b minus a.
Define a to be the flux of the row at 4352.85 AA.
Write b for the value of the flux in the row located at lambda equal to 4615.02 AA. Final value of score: 0.14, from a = 0.5584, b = 0.6989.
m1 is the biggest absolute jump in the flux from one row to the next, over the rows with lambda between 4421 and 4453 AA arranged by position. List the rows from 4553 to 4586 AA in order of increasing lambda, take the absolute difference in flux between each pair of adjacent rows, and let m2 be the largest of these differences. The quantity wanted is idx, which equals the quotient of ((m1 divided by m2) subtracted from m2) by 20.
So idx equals -0.041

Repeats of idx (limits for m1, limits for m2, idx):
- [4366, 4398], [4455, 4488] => -0.076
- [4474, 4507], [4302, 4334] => -0.075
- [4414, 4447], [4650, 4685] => -0.048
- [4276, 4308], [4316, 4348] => -0.036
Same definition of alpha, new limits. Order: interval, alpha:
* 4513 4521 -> 2.76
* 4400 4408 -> 2.63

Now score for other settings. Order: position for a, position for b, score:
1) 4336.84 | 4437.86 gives 0.04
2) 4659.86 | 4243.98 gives -0.07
